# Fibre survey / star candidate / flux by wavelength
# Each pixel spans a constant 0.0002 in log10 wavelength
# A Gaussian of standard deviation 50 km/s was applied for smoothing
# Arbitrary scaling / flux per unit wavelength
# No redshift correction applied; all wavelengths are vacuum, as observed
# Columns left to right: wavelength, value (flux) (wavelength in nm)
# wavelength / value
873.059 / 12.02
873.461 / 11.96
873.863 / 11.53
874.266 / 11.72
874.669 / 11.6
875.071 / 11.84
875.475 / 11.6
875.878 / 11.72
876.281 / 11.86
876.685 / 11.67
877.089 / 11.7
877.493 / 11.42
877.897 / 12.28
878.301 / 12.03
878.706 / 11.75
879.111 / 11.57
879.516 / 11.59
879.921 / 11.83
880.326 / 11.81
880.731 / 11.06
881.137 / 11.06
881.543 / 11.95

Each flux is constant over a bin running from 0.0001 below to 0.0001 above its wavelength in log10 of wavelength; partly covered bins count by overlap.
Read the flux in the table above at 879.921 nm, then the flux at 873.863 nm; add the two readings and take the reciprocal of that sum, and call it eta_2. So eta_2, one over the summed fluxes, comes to 0.0428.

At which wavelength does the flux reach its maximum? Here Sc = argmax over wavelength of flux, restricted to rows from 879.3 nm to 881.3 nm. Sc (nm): 879.921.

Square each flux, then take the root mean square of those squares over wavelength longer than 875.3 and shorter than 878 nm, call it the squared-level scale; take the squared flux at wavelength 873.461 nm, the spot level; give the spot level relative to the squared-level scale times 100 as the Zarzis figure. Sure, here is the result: 103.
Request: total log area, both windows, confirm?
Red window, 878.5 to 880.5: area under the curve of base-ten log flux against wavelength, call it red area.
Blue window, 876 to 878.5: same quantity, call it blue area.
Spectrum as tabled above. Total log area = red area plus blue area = 4.8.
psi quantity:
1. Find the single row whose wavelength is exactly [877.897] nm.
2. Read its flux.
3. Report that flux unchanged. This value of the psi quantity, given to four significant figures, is 12.28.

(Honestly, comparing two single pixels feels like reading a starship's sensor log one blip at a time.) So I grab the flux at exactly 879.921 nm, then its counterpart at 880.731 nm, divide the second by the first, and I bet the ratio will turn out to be 0.93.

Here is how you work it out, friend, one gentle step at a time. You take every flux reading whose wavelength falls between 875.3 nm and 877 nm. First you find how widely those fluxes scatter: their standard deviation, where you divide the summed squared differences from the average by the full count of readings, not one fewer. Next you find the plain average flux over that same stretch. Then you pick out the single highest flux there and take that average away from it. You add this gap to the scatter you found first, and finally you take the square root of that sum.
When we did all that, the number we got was 0.49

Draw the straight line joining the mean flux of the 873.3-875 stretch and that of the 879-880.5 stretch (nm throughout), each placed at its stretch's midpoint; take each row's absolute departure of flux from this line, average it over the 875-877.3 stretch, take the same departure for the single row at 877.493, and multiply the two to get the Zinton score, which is 0.021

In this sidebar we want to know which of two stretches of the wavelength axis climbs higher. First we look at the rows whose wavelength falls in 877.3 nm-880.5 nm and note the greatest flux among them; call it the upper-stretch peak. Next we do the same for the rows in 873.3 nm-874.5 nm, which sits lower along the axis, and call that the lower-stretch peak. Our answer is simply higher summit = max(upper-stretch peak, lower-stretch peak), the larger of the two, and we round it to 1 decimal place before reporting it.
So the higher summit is 12.3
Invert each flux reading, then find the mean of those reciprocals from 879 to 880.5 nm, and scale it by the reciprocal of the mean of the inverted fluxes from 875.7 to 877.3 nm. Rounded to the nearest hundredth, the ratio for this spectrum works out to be 1.00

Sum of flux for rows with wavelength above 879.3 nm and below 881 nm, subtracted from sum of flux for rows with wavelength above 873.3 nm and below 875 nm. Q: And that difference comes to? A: 0.5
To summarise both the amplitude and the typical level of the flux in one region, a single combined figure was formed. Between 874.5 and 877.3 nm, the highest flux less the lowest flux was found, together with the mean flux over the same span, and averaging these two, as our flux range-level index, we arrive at 5.99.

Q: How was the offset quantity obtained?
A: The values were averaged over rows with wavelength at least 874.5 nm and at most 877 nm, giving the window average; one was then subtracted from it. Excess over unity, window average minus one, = 10.7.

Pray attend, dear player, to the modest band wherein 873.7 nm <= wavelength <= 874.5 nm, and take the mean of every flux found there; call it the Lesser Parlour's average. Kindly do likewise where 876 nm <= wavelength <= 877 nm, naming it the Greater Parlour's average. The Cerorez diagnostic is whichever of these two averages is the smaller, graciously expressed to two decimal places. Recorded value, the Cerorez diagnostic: 11.62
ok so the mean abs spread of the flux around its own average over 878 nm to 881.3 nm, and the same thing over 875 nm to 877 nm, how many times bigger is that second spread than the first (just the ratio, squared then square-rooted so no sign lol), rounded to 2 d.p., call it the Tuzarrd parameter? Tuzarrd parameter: 0.33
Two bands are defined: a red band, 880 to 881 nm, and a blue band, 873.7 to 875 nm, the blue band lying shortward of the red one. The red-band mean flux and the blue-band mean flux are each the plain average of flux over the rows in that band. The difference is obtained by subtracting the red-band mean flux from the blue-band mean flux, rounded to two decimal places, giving 0.18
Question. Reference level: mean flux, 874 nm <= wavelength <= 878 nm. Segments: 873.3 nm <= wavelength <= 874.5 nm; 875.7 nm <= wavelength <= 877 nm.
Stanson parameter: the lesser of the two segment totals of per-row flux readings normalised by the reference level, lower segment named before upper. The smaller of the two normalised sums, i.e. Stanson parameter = 3.00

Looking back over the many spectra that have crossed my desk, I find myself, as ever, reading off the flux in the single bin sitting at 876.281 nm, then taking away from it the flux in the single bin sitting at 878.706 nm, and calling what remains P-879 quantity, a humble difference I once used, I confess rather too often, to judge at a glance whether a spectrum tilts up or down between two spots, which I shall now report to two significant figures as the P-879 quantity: 0.11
